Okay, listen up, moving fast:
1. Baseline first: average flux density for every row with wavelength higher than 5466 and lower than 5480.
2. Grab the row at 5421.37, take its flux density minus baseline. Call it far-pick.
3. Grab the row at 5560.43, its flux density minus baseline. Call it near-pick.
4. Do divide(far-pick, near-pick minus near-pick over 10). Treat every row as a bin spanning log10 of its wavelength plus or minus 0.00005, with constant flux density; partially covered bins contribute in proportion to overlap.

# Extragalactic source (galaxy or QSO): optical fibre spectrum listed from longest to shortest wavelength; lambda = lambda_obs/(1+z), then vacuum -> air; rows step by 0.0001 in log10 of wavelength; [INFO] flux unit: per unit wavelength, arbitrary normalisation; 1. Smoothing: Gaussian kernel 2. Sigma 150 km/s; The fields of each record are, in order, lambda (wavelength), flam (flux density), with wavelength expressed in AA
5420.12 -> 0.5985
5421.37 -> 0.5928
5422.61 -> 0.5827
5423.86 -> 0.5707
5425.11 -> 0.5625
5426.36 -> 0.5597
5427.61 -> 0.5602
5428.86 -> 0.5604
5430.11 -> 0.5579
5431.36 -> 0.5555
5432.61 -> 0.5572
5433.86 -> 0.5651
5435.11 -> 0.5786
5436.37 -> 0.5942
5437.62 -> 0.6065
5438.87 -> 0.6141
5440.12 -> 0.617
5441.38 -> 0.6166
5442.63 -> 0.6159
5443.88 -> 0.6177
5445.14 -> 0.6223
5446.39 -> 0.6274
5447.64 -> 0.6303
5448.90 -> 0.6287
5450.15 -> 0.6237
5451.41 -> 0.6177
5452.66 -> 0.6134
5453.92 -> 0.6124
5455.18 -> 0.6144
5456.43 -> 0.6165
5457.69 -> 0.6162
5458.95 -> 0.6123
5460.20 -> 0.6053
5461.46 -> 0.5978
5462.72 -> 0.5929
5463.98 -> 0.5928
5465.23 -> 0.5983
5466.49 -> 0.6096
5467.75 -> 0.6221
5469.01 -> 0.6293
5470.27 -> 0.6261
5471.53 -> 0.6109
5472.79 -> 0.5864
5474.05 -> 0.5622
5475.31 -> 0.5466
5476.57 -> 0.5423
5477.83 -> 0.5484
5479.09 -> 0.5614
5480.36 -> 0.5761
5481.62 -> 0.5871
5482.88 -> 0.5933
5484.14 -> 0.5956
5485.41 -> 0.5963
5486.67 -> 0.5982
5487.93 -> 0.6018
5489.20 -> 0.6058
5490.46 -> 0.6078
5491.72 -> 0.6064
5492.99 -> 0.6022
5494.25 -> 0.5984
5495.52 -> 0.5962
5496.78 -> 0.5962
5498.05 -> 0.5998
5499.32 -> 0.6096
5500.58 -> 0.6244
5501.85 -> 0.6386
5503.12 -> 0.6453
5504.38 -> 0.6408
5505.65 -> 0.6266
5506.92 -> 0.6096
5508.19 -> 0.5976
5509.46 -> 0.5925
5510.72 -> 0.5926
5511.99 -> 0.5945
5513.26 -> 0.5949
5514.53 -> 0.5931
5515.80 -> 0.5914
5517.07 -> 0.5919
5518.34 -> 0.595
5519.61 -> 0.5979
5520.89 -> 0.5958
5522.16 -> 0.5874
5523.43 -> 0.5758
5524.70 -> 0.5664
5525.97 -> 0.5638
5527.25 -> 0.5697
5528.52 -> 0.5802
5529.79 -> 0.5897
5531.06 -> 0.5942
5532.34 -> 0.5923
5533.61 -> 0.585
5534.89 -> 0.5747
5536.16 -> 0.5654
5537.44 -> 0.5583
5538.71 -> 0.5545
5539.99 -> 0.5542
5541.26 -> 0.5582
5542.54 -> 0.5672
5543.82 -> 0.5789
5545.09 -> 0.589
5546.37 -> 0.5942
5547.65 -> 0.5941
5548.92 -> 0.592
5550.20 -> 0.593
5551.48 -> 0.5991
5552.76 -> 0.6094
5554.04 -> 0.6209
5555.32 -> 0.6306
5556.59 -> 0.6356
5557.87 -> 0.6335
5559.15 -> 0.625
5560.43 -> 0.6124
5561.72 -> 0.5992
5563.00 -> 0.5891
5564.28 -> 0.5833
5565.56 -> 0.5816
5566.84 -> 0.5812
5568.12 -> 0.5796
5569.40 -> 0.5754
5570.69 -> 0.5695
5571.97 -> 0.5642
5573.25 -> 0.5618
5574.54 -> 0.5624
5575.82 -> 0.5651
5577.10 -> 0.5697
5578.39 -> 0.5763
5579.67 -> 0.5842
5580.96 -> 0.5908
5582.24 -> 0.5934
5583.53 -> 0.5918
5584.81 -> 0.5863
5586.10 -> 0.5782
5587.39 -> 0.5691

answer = 0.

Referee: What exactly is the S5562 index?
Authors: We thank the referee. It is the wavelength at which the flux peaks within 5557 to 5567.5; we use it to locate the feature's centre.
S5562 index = 5557.87 AA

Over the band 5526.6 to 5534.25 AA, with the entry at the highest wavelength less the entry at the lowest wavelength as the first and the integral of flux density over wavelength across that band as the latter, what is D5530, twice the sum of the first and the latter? 9.0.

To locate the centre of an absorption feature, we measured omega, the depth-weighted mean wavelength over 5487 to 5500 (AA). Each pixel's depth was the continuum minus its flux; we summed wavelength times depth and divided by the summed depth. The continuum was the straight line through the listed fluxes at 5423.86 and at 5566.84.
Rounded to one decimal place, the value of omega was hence 5493.4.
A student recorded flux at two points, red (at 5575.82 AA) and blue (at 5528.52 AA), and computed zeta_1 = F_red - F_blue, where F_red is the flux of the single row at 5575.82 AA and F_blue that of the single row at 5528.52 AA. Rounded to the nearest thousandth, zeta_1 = -0.015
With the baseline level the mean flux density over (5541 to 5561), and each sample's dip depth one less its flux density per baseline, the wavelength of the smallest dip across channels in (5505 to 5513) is 5505.65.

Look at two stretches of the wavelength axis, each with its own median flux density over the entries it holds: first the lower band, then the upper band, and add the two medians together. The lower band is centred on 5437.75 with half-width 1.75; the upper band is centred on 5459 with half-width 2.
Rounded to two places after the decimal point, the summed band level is 1.22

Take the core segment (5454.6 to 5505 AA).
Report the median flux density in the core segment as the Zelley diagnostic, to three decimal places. 0.601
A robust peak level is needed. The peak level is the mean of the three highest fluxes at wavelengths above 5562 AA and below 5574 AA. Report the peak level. 0.585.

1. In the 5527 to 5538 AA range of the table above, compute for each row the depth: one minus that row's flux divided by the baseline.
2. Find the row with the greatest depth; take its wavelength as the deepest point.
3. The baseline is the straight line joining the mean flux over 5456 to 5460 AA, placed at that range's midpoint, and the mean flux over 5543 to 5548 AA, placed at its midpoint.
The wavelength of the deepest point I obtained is 5537.44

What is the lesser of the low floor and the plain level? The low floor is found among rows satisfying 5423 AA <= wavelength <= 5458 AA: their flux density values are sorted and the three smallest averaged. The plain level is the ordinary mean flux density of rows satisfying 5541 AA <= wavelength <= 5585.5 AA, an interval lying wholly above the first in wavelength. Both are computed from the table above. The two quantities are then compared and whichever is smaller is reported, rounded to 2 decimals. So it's 0.56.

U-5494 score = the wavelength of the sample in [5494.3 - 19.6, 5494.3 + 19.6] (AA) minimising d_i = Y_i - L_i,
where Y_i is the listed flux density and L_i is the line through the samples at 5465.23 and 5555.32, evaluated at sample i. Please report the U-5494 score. 5476.57 AA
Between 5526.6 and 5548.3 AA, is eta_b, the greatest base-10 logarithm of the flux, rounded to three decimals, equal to -0.226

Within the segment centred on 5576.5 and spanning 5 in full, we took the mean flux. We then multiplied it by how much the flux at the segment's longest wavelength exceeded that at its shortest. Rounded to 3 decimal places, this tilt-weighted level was 0.008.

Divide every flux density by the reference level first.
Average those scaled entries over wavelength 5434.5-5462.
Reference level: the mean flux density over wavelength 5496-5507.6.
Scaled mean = 0.988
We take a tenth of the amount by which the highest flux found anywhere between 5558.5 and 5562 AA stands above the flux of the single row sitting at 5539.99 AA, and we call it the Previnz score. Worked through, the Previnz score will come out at 0.0071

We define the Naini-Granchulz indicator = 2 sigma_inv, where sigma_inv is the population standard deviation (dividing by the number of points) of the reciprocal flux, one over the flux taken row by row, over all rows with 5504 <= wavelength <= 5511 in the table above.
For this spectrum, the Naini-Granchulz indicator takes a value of 0.10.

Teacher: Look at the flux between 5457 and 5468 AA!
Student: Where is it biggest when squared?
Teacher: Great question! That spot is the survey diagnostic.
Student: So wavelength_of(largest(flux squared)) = 5467.75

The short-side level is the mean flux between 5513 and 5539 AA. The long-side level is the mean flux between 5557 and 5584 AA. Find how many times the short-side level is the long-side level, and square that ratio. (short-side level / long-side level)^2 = 0.99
